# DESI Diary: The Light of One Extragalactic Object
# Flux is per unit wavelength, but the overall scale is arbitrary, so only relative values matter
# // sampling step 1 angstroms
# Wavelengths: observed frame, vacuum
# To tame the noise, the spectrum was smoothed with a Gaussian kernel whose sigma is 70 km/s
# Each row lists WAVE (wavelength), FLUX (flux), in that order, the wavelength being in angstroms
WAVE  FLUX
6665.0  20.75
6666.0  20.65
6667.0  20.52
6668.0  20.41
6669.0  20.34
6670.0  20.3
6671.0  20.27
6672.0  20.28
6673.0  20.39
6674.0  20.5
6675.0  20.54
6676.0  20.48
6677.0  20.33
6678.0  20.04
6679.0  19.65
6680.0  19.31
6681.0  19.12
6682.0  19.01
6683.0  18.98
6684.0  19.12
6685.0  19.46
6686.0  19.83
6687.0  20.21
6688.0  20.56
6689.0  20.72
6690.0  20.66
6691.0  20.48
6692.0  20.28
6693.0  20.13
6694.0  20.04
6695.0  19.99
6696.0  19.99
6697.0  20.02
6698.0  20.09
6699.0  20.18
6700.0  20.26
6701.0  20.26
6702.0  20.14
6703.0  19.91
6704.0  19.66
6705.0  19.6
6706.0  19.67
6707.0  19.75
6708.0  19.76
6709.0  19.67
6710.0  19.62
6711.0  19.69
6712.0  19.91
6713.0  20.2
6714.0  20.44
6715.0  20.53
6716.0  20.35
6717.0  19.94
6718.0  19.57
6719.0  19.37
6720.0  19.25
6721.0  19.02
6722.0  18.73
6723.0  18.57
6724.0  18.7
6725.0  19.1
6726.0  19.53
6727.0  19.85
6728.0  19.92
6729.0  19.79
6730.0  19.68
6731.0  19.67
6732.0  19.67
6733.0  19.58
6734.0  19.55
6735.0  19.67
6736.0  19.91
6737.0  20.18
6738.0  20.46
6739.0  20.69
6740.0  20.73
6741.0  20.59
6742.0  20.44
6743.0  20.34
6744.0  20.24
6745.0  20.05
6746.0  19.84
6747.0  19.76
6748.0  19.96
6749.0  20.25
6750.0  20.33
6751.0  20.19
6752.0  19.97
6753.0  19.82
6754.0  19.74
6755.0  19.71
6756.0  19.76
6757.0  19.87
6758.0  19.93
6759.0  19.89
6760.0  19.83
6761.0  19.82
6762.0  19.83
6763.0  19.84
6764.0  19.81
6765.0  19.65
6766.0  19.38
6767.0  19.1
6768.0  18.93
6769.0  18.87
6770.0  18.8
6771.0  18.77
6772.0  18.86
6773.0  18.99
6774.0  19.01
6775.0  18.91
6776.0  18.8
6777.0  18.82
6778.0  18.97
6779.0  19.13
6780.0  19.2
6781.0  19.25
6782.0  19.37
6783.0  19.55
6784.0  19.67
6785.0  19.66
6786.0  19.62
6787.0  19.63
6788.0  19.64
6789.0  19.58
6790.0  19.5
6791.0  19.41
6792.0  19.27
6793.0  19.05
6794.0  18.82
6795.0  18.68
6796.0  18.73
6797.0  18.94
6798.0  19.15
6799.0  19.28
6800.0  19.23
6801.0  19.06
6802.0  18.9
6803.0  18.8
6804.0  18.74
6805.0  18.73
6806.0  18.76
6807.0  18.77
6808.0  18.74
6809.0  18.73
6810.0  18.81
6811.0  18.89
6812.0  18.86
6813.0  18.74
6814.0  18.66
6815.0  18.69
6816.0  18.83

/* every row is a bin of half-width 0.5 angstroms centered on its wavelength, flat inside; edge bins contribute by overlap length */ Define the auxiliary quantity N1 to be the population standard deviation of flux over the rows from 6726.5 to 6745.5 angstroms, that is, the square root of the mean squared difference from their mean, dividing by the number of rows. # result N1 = 0.38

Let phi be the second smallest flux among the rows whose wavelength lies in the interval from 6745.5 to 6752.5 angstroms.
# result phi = 19.84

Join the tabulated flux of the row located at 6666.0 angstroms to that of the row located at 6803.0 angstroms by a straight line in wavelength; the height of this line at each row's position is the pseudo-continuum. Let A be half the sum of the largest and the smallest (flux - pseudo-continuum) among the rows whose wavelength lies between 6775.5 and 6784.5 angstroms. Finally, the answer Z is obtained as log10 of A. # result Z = -0.9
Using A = 0.1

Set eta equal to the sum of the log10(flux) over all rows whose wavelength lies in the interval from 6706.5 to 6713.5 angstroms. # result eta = 9.08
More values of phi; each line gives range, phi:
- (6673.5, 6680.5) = 19.65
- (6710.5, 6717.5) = 19.91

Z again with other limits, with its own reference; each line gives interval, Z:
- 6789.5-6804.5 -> -0.8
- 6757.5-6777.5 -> -1.5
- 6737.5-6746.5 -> -0.2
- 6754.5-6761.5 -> -0.4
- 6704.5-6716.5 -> -2.0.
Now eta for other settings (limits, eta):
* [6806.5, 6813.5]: 8.92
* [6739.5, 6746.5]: 9.15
